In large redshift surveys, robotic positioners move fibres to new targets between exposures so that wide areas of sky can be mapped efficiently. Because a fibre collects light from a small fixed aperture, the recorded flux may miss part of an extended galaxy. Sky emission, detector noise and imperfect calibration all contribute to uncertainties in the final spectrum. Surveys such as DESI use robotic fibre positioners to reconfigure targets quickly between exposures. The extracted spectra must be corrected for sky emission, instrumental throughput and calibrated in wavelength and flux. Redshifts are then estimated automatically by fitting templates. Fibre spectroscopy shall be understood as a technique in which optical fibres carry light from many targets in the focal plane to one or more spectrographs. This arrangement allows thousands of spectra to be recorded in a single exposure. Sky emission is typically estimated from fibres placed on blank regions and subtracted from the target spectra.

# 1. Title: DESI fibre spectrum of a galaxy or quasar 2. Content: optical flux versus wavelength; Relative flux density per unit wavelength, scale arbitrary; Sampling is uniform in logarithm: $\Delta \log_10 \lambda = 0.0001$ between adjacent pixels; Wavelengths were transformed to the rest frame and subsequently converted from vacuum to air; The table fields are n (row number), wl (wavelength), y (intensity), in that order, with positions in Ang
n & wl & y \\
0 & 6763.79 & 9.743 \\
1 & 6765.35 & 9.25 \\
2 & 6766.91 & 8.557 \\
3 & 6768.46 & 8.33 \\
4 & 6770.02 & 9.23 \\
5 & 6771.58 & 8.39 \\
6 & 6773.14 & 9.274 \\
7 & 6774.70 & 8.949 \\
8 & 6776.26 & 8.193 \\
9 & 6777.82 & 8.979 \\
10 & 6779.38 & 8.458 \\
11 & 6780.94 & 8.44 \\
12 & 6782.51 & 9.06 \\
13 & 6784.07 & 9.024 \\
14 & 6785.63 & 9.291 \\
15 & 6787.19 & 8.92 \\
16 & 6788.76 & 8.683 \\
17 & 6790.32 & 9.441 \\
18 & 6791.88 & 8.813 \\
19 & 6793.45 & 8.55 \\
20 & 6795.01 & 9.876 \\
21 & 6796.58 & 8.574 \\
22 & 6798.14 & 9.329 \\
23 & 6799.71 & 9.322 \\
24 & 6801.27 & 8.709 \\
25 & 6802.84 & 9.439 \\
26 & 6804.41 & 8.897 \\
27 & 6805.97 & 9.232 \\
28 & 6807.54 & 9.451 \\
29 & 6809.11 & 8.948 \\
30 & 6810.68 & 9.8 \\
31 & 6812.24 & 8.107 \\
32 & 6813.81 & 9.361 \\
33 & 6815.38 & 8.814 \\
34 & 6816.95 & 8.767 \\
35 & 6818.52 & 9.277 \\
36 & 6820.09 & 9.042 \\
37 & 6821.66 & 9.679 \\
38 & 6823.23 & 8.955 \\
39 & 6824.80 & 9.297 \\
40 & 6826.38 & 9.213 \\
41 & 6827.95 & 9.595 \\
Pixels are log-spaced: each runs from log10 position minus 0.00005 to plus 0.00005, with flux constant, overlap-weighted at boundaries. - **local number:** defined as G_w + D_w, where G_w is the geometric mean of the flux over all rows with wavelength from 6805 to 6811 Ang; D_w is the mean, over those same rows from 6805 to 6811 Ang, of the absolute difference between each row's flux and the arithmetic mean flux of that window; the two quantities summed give 9.62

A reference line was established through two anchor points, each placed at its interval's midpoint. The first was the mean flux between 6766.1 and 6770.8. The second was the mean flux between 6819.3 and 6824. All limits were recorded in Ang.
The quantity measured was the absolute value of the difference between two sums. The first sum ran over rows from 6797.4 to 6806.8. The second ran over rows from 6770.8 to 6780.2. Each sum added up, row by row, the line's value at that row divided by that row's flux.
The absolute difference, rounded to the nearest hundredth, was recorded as 0.13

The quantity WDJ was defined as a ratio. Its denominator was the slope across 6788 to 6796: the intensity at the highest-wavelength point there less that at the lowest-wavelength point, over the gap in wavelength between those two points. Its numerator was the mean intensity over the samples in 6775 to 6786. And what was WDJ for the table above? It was 46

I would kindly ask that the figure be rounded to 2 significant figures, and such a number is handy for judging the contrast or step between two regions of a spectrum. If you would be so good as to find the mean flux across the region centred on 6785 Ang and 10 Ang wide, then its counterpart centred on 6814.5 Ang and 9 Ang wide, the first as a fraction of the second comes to 0.99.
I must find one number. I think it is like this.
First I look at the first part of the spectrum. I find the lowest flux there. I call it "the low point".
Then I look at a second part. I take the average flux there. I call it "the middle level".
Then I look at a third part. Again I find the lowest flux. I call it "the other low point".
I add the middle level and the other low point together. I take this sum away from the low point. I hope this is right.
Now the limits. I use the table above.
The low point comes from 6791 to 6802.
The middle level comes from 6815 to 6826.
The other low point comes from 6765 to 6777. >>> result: -8.8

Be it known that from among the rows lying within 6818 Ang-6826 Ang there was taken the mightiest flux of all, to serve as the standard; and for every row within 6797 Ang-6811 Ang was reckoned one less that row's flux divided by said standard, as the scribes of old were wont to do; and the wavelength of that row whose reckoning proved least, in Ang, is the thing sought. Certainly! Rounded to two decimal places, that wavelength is 6810.68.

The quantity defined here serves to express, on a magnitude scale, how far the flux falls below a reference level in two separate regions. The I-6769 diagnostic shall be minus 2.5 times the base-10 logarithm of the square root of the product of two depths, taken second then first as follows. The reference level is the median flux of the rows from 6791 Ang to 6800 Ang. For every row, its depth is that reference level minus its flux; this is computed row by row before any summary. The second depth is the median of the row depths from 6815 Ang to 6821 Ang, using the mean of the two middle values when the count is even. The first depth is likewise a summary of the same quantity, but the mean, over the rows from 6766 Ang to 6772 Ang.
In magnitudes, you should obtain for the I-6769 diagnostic 1.5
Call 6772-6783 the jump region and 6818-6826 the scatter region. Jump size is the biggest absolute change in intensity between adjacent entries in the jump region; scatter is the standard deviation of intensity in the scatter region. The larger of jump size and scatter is 0.8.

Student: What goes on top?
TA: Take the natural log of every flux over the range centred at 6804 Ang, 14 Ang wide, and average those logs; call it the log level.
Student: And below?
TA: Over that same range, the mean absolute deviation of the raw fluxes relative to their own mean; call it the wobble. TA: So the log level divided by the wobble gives 8.6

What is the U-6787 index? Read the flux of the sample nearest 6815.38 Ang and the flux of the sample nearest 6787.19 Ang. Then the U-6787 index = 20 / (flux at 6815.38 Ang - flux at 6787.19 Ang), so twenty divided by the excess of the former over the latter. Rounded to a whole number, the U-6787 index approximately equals -189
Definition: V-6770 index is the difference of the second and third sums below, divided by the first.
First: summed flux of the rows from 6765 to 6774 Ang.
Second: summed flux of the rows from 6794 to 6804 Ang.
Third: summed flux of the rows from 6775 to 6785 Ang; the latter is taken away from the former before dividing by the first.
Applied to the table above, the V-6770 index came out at 0.058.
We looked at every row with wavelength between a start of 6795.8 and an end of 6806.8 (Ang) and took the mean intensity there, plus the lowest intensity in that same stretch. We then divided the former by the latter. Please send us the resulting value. 1.06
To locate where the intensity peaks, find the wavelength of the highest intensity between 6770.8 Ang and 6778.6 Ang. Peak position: 6773.14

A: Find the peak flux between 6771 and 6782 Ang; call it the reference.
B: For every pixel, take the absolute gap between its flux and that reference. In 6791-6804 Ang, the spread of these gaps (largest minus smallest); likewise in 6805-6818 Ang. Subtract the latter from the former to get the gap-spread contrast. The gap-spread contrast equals -0.4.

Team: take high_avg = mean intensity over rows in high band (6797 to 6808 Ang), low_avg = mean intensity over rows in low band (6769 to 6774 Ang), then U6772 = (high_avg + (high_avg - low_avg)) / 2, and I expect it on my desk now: 4.71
